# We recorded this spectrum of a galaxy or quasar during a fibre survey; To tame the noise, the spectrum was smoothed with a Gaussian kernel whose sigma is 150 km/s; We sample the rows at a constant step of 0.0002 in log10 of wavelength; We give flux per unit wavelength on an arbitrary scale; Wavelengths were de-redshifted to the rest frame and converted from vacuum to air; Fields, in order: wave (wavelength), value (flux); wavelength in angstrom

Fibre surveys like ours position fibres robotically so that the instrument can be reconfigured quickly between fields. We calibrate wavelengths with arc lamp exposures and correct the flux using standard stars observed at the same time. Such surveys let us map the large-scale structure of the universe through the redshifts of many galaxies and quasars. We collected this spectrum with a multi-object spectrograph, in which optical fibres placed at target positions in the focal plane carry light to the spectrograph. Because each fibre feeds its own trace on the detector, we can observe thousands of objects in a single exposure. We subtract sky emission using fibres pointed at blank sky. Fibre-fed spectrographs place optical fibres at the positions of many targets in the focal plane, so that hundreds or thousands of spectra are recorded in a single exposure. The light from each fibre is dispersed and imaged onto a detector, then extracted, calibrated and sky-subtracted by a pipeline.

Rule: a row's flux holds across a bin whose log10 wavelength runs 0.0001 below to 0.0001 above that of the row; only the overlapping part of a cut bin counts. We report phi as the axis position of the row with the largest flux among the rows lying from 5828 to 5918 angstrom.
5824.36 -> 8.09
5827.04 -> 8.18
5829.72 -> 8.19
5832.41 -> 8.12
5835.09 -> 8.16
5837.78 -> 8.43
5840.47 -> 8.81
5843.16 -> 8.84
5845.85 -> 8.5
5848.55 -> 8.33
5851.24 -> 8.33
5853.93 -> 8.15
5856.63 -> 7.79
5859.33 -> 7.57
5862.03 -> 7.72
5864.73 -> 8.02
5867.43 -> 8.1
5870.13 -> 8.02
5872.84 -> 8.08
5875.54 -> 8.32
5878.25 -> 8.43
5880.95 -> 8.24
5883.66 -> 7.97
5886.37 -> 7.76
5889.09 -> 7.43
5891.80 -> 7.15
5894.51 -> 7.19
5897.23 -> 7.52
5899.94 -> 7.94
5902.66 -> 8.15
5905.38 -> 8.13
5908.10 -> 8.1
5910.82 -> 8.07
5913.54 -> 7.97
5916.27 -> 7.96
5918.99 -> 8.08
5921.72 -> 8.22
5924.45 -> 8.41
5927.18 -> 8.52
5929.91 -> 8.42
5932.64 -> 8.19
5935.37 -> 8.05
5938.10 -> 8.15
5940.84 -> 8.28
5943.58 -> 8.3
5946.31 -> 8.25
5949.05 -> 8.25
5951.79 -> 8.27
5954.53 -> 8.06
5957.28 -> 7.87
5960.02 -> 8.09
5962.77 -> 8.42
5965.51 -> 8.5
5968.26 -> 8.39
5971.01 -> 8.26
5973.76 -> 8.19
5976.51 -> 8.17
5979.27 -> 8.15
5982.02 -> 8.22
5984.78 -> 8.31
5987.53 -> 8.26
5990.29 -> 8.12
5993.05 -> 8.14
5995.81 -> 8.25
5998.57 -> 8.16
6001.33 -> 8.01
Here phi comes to 5843.16 angstrom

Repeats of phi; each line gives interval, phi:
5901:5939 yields 5927.18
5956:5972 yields 5965.51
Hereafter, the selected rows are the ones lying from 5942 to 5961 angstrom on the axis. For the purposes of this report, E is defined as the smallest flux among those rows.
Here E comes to 7.87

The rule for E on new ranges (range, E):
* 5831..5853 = 8.12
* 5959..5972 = 8.09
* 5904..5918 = 7.96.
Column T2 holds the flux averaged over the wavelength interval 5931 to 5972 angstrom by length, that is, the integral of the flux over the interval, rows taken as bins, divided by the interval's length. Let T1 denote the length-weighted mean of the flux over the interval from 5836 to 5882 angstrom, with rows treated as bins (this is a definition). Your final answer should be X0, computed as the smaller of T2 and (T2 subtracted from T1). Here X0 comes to 0.0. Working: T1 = 8.2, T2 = 8.22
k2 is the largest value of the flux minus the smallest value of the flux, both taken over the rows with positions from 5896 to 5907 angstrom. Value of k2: 0.63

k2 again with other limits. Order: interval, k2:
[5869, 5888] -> 0.67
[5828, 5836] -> 0.07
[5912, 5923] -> 0.26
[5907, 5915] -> 0.13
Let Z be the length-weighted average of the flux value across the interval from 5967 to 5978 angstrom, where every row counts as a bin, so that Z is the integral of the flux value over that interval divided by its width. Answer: 8.25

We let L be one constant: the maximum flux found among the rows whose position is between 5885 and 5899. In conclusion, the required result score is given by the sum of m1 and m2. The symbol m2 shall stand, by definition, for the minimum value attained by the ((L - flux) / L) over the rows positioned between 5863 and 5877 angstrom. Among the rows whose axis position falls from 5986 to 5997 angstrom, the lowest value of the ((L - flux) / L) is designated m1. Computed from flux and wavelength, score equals -0.14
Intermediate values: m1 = -0.064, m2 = -0.07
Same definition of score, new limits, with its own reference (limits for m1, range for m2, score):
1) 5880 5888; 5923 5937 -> -0.16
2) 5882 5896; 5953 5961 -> -0.07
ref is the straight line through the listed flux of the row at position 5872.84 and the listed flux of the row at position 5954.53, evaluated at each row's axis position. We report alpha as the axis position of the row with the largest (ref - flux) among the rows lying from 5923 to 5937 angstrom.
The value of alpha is 5935.37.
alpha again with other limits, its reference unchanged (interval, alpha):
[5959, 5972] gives 5960.02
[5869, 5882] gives 5870.13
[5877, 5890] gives 5889.09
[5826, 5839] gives 5832.41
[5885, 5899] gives 5891.80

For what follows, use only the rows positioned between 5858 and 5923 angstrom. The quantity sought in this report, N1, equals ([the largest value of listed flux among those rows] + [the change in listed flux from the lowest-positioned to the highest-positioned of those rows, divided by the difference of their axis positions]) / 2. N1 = 4.22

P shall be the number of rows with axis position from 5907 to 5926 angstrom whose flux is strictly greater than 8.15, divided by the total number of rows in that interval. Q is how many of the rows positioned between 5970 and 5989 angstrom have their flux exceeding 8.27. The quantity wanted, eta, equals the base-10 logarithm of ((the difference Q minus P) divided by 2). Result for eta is -0.45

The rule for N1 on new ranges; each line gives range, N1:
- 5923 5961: 4.26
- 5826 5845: 4.44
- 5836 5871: 4.41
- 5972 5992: 4.15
